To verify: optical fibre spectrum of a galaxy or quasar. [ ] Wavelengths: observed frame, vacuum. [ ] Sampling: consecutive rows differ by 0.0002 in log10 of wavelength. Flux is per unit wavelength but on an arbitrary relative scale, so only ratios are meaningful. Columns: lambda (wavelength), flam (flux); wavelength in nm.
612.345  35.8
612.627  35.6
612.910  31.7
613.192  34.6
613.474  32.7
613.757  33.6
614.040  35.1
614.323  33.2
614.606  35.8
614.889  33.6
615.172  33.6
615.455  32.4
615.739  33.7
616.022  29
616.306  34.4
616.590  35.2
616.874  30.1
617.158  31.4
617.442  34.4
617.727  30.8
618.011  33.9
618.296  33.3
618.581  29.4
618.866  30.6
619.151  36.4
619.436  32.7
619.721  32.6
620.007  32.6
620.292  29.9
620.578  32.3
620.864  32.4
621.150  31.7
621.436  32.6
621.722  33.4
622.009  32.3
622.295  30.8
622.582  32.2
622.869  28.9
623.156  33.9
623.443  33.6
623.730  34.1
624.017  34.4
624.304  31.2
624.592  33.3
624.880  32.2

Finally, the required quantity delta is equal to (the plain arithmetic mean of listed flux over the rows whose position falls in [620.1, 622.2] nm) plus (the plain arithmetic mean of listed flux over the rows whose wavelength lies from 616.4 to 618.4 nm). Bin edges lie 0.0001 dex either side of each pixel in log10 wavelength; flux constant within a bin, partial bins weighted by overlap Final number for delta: 64.8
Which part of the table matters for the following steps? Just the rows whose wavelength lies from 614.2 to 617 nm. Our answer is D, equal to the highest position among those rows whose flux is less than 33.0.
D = 616.874 nm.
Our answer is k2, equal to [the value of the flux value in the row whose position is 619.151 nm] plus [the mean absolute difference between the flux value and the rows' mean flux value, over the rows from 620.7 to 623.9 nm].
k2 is 37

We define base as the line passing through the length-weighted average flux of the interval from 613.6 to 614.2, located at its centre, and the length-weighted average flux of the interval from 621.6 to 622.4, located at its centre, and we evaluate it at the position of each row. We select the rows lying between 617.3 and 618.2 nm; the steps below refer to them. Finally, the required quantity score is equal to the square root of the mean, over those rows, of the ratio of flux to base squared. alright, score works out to 0.99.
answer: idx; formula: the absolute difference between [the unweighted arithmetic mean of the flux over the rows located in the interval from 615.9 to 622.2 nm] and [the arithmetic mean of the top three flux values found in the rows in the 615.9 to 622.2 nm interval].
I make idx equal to 3.0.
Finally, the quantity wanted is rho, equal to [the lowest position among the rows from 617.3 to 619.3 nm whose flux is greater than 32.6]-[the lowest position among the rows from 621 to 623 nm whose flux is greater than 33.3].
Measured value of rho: -4.28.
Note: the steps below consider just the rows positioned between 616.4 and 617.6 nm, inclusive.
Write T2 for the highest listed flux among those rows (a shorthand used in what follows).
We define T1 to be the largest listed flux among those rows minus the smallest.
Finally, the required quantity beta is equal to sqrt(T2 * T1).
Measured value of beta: 13.4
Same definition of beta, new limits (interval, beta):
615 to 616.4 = 13.6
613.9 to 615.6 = 11.0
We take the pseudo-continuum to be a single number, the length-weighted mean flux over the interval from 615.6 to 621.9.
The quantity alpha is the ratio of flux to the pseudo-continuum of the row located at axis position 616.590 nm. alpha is 1.086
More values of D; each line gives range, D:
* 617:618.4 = 617.727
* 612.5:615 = 613.474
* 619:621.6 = 621.436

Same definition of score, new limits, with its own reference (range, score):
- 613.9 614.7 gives 1.02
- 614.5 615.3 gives 1.01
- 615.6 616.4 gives 0.96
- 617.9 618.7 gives 0.97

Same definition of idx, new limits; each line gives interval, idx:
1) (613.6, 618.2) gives 2.2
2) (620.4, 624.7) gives 1.7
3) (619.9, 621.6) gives 0.6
